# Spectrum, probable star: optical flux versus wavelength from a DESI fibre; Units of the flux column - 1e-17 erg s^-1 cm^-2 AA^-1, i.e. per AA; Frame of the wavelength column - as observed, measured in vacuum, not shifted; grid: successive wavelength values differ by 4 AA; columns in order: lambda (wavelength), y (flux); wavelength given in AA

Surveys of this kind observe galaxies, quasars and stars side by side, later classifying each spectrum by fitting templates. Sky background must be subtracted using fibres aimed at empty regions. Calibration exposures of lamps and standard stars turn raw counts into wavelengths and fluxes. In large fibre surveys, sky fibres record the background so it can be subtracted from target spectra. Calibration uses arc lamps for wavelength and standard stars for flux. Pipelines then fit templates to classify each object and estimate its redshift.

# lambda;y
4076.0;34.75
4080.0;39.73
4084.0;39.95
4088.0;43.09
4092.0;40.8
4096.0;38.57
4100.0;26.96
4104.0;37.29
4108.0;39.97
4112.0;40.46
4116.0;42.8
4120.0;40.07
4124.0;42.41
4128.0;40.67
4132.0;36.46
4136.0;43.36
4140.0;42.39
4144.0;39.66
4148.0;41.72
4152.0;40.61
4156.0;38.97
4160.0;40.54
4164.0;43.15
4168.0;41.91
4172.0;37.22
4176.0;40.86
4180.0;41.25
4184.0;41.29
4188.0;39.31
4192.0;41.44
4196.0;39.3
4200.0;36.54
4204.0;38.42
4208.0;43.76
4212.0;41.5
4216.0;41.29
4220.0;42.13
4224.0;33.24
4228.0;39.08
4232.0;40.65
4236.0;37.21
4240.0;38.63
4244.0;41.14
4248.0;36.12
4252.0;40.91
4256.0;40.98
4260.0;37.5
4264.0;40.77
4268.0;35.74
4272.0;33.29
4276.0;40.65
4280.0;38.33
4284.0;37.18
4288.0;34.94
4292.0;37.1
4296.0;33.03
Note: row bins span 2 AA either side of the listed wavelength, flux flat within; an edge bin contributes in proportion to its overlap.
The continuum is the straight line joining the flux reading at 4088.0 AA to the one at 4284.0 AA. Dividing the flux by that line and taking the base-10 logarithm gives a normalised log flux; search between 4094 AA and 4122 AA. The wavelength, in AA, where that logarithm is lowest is 4100.0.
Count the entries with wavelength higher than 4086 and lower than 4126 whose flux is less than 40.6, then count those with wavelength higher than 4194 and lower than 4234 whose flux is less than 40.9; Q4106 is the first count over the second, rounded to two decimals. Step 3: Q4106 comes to 1.00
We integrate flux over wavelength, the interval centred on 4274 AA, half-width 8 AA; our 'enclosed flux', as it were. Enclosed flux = 592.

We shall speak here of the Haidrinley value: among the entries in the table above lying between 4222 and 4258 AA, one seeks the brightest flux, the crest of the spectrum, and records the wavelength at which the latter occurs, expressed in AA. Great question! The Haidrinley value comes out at 4244.0 AA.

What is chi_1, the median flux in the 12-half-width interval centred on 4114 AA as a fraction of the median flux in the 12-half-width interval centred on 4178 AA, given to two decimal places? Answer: 0.98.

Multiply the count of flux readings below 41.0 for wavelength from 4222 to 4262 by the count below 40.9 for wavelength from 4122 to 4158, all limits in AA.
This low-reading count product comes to 45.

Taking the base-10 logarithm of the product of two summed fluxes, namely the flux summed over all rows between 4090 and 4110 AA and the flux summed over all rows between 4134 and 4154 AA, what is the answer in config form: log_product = 4.58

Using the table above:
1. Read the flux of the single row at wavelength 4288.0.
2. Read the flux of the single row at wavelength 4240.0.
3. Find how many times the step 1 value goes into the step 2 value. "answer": 1.11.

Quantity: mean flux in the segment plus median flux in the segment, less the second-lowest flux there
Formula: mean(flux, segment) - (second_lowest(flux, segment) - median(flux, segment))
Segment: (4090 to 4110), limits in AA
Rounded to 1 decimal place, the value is 38.0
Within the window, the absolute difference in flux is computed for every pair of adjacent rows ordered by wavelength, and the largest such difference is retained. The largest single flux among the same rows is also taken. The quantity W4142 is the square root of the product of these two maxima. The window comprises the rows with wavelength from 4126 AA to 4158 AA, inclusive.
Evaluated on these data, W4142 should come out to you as 17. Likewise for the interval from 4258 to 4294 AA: 17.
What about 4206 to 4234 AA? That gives 20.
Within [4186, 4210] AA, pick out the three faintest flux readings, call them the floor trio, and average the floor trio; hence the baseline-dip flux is 38.1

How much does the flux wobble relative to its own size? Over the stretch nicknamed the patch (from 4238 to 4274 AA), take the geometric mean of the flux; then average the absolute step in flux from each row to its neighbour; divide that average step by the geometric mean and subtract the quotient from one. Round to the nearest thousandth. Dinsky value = 0.913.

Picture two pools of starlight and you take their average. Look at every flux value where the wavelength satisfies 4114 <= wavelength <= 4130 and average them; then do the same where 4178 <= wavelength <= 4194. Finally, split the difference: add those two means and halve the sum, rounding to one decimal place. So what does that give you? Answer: 41.2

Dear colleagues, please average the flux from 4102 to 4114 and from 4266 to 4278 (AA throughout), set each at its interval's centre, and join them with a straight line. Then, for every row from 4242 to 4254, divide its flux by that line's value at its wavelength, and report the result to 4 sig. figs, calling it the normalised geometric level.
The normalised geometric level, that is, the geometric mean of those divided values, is 1.064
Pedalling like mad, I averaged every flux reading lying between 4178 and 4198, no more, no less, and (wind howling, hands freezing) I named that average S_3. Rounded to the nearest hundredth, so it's 40.52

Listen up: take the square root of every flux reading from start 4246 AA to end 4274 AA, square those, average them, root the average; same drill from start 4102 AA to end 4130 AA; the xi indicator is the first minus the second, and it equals -0.21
